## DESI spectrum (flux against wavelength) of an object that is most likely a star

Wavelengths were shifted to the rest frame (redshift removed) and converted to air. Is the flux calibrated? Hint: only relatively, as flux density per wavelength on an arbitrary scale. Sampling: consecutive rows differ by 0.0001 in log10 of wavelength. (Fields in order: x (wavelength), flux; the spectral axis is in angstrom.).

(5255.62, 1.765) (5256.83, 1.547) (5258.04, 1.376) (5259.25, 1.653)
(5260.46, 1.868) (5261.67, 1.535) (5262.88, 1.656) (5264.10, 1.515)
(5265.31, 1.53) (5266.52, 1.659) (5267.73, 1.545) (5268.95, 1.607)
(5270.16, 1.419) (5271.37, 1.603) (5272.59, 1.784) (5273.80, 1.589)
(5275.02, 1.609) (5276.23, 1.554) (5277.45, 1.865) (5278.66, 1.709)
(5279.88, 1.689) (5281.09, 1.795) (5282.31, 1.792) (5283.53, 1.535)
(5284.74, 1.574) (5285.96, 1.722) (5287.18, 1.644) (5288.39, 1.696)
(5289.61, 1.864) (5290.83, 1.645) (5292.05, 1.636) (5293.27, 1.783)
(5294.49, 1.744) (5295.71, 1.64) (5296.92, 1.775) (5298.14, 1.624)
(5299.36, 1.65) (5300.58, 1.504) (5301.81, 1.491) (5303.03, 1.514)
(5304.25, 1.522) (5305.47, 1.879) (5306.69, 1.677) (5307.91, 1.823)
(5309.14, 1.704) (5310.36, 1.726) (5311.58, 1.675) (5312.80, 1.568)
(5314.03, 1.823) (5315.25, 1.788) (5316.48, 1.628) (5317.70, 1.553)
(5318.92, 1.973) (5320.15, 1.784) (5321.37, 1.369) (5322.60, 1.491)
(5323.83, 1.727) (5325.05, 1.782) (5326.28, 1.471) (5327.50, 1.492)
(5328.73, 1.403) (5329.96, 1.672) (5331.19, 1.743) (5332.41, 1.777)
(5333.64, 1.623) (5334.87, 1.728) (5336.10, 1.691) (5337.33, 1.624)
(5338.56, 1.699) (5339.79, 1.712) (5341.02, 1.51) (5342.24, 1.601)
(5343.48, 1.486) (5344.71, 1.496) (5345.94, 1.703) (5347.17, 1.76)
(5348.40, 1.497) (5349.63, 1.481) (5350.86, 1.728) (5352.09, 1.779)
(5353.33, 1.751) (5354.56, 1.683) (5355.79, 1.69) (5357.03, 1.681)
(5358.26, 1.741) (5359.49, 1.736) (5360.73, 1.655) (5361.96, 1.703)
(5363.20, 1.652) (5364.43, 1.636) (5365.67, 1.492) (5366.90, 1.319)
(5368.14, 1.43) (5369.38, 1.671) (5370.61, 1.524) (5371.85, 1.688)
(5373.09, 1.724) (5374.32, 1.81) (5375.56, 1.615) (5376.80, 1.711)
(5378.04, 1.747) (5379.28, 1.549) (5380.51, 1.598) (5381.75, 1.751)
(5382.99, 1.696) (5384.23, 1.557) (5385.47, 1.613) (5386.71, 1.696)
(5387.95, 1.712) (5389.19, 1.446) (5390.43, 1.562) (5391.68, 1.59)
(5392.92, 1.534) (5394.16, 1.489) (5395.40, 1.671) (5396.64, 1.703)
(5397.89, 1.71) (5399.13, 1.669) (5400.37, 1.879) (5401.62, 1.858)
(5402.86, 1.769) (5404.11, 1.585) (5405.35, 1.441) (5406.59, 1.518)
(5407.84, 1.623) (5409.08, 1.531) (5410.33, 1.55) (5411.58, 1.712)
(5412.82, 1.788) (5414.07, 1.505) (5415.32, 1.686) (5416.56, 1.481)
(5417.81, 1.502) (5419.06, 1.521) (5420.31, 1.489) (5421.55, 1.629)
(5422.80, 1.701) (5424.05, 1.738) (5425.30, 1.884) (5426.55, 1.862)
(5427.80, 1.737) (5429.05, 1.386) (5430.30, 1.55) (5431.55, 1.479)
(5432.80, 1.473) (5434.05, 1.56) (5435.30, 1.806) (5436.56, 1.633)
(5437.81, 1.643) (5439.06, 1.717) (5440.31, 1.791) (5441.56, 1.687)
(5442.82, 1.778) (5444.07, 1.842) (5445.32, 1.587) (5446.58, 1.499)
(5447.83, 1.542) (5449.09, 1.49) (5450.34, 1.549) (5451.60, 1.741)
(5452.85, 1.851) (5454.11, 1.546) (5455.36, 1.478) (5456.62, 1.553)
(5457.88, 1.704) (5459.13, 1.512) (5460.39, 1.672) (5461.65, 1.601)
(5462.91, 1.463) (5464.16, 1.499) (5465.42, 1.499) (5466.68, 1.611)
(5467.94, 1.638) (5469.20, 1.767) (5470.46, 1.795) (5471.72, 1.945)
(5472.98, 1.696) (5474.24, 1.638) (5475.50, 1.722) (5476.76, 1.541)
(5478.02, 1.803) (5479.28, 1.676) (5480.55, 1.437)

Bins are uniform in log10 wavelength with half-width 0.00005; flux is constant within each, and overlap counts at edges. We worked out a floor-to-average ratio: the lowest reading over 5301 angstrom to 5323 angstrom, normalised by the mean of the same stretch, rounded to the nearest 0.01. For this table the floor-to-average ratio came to 0.82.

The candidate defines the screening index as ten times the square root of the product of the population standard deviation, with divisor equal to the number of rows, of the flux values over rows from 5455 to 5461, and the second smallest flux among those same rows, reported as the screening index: 3.7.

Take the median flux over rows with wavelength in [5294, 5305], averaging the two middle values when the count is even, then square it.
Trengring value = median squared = 2.64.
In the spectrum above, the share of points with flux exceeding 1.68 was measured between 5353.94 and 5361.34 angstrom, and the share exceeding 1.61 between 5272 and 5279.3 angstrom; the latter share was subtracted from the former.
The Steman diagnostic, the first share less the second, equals 0.3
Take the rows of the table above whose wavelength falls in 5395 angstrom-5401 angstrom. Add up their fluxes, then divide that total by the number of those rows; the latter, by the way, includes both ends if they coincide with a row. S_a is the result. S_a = 1.73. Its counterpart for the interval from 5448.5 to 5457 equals 1.60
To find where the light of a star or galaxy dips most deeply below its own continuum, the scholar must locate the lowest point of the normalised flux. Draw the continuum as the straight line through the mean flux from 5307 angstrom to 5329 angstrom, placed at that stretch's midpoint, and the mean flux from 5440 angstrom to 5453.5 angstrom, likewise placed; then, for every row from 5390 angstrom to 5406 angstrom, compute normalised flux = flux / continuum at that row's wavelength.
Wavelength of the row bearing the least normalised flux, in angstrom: 5405.35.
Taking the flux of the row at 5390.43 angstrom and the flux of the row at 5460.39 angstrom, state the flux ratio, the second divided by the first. 1.07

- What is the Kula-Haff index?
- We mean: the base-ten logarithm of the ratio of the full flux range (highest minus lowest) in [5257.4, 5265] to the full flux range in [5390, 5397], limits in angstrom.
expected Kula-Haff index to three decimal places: 0.362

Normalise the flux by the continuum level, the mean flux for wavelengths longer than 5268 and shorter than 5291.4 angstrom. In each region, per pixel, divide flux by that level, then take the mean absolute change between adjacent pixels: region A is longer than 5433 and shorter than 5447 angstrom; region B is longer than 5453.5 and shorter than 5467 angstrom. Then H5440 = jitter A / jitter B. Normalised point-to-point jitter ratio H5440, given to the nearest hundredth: 1.18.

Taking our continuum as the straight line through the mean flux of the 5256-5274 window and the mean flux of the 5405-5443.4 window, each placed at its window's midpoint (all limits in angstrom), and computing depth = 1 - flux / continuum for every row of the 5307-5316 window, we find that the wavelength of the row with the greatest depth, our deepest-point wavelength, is 5312.80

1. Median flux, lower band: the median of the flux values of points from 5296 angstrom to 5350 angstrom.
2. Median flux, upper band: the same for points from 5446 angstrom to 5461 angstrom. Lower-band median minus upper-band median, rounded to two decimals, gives 0.11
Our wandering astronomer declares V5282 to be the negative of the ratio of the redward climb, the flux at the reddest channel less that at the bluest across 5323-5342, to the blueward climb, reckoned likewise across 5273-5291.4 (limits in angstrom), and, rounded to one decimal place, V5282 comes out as 3.9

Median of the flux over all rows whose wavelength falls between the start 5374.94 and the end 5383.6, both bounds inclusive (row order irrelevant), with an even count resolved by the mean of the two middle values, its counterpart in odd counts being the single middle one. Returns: 1.70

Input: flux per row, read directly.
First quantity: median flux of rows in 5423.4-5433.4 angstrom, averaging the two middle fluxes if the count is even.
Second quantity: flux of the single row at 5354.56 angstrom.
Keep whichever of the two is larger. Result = 1.68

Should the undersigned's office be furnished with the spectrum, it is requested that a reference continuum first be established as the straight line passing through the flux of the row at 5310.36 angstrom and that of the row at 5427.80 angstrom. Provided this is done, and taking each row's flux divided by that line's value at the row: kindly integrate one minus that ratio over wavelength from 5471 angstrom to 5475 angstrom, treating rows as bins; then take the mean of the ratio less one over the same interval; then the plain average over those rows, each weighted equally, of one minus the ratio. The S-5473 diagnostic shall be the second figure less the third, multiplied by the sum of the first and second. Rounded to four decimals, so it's -0.0006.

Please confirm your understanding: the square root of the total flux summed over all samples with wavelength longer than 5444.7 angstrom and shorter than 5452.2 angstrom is 3.07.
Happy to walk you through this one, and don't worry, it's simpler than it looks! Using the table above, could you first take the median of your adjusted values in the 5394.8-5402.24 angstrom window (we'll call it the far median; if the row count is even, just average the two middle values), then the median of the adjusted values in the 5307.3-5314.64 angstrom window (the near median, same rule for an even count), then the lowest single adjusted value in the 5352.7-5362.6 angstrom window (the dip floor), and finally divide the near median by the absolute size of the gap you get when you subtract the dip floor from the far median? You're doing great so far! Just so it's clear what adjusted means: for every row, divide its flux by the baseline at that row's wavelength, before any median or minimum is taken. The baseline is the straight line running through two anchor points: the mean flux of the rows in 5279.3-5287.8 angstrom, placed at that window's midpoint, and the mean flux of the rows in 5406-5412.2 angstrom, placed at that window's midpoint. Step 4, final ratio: 21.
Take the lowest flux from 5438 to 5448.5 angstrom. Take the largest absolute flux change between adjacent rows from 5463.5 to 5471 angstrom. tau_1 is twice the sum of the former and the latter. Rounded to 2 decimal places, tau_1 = 3.26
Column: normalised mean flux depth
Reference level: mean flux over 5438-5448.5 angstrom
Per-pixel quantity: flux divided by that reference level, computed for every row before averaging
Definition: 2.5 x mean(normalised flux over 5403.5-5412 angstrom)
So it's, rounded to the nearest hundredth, 2.33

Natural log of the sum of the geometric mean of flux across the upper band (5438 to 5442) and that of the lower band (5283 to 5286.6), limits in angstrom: 1.21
